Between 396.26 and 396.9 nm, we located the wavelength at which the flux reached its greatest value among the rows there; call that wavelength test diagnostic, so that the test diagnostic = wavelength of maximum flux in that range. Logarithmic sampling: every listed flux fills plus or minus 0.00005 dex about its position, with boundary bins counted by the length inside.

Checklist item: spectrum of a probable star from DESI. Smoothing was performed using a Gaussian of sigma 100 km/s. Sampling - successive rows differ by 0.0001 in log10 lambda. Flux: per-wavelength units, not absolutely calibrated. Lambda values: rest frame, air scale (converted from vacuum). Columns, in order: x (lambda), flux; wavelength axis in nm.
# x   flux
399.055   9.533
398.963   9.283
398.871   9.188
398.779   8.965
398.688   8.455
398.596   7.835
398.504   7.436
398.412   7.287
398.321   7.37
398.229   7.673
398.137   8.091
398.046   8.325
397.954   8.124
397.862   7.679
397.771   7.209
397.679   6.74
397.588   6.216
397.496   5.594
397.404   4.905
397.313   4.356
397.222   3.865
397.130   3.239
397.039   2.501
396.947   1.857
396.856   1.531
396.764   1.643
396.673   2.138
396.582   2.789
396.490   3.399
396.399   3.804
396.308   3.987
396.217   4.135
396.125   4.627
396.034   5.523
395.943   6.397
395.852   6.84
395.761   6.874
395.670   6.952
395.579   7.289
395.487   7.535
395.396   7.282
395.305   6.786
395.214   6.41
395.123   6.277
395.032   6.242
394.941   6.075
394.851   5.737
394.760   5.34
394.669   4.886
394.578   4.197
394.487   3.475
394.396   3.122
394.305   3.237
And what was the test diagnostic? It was 396.308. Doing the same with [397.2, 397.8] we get 397.771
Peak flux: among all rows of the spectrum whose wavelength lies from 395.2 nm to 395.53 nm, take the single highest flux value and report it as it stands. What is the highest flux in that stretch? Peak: 7.535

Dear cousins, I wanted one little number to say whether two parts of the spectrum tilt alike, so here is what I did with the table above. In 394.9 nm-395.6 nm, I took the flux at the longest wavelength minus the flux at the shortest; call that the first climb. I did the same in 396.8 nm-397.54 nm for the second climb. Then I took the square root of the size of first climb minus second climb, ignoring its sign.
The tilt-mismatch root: 1.7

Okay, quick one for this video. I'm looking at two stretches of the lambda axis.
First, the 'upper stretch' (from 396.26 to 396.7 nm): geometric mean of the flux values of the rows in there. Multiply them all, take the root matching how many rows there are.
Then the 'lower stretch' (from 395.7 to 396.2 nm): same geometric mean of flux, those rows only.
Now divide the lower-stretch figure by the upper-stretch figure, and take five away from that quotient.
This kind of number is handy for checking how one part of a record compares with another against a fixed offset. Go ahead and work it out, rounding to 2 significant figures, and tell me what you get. -3.1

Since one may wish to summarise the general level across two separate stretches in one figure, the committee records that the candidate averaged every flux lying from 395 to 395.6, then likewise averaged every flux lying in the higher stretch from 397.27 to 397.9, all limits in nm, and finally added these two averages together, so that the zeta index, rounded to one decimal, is 12.9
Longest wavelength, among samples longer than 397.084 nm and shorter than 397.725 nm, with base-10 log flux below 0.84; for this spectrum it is 397.679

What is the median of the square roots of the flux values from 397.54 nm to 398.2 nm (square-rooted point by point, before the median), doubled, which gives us 5.5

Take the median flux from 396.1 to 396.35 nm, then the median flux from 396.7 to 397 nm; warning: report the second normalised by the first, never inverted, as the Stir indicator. 0.40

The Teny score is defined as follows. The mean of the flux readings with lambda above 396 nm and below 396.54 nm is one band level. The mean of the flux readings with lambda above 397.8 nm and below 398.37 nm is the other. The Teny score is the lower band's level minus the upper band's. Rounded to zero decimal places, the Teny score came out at -4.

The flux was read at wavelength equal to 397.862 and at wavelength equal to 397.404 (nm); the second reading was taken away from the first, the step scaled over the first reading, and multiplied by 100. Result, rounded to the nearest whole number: 36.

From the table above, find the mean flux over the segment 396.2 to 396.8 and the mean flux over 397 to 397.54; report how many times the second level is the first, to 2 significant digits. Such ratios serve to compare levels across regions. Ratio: 1.3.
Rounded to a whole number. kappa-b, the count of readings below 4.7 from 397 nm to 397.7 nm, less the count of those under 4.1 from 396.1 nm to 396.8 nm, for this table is -2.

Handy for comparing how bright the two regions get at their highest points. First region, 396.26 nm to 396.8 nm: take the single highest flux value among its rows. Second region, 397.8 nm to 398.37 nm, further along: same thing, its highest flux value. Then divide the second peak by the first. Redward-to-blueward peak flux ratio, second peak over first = 2.1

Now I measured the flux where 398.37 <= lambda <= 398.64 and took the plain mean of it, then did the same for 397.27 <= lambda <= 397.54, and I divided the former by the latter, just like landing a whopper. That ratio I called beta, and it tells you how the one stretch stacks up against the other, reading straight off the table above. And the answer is 1.52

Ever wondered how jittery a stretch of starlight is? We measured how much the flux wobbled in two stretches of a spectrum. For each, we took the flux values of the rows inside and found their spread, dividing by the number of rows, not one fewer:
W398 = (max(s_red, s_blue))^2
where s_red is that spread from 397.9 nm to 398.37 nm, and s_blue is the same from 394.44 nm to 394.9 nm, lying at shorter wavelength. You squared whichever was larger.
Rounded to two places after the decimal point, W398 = 0.65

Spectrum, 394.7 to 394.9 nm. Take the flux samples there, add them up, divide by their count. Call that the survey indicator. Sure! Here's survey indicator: 5.5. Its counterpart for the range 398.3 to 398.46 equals 7.3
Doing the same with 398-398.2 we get 8.2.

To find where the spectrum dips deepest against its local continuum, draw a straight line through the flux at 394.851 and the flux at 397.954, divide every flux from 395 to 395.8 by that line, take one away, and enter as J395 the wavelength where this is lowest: 395.123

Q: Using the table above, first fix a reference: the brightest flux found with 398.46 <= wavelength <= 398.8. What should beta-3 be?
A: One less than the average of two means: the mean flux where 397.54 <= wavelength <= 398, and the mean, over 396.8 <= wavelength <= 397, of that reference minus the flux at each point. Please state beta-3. 6.2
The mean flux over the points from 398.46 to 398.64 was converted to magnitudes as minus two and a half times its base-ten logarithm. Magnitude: -2.21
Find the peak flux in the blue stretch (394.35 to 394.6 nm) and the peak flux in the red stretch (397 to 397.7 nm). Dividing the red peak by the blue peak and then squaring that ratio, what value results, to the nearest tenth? 2.6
